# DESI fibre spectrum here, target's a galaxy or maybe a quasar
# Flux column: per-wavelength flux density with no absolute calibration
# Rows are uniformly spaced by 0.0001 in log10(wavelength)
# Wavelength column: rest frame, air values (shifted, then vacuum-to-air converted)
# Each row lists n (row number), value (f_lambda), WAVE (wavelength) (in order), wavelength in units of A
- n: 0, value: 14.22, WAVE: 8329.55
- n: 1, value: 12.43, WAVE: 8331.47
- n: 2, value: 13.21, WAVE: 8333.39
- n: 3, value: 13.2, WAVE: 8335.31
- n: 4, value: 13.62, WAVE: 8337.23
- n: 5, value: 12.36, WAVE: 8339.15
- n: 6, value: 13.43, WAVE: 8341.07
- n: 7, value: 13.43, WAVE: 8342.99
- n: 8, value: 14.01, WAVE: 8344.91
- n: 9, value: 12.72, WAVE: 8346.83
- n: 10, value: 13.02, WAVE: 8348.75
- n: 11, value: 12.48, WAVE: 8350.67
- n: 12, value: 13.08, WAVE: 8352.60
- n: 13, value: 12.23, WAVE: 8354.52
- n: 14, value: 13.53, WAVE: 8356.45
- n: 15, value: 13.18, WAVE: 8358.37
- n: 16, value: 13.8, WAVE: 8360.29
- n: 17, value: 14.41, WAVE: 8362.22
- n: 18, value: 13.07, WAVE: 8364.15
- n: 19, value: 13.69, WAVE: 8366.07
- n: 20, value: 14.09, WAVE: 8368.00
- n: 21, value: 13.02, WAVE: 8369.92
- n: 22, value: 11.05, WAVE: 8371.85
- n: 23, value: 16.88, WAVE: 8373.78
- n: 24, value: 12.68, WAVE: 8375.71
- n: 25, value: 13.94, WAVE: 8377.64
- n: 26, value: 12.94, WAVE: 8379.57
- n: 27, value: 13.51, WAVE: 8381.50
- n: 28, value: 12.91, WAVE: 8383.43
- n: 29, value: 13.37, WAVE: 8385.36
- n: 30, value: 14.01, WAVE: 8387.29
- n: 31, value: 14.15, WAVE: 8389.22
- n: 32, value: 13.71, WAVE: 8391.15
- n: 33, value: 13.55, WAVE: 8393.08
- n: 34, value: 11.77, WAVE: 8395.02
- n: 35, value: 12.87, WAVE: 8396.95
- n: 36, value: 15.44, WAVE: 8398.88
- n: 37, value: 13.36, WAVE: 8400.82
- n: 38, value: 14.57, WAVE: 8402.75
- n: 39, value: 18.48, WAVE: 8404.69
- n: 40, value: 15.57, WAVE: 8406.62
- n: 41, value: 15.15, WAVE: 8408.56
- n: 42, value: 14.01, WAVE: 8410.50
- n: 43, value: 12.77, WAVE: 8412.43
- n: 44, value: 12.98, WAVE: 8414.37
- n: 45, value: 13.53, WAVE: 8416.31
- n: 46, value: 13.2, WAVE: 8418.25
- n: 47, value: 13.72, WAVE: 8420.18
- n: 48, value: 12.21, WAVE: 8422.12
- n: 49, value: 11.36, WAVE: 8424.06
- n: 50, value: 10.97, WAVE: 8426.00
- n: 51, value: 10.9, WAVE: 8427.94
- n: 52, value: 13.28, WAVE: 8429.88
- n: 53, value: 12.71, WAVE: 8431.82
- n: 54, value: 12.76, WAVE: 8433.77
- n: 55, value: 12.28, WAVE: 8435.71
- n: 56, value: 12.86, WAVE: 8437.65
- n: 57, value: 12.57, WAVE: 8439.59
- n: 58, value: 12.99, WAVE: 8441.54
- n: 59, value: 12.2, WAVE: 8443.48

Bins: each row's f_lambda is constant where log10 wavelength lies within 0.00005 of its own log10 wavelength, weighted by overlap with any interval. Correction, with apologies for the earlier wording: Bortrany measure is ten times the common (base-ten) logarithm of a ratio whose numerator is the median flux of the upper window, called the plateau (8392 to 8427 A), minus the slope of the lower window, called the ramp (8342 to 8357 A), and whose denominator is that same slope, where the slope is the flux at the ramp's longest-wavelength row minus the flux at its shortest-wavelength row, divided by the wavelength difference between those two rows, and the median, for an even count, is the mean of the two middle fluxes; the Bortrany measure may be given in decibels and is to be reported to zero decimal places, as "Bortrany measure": 33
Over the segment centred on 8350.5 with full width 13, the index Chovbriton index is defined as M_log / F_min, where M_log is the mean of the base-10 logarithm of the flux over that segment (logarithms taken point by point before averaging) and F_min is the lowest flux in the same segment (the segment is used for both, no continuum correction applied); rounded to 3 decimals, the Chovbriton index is 0.091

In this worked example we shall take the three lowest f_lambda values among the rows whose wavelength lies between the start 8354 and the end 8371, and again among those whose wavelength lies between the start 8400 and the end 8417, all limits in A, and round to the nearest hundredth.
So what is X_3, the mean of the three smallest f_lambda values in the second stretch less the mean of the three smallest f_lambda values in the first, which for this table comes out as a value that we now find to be 0.26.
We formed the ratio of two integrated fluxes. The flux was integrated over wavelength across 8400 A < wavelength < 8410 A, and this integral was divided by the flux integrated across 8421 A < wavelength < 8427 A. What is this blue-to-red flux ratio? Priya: 2.2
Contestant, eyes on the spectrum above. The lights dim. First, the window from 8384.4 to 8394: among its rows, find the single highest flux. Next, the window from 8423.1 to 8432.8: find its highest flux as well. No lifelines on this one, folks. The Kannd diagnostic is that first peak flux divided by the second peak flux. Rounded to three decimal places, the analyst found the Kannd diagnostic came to 1.066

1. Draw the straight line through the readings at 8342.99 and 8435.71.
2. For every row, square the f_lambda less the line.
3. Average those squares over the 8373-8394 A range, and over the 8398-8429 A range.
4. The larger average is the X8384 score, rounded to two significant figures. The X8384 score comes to 4.4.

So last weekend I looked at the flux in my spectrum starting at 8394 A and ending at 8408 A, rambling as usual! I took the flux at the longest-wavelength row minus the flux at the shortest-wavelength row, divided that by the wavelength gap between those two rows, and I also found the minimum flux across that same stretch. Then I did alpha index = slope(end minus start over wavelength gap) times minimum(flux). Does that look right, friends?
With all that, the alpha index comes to 4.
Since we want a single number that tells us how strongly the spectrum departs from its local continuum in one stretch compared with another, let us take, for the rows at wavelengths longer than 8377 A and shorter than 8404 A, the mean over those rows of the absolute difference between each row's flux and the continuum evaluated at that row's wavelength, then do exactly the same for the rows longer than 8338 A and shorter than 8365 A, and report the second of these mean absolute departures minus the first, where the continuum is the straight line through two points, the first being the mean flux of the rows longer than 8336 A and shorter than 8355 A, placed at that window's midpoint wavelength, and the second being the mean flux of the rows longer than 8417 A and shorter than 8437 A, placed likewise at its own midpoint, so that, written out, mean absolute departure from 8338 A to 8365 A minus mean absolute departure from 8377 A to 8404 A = -0.5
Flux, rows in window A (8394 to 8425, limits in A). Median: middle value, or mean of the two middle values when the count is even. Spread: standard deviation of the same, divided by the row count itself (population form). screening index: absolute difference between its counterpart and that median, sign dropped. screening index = 11.7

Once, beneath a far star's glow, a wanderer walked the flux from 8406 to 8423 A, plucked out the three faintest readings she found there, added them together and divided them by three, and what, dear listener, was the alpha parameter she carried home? 12.7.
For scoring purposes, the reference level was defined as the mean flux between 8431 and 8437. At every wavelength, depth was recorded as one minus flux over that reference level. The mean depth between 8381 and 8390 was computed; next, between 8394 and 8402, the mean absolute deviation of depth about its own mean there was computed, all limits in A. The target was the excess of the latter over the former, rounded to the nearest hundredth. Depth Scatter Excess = 0.16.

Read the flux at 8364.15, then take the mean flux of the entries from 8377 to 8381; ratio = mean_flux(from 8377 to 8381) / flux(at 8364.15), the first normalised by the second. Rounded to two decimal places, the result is 1.03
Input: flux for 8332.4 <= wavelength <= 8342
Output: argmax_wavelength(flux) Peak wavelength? 8337.23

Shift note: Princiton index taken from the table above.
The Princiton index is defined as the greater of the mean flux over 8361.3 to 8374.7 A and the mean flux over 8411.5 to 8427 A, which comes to 13.7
